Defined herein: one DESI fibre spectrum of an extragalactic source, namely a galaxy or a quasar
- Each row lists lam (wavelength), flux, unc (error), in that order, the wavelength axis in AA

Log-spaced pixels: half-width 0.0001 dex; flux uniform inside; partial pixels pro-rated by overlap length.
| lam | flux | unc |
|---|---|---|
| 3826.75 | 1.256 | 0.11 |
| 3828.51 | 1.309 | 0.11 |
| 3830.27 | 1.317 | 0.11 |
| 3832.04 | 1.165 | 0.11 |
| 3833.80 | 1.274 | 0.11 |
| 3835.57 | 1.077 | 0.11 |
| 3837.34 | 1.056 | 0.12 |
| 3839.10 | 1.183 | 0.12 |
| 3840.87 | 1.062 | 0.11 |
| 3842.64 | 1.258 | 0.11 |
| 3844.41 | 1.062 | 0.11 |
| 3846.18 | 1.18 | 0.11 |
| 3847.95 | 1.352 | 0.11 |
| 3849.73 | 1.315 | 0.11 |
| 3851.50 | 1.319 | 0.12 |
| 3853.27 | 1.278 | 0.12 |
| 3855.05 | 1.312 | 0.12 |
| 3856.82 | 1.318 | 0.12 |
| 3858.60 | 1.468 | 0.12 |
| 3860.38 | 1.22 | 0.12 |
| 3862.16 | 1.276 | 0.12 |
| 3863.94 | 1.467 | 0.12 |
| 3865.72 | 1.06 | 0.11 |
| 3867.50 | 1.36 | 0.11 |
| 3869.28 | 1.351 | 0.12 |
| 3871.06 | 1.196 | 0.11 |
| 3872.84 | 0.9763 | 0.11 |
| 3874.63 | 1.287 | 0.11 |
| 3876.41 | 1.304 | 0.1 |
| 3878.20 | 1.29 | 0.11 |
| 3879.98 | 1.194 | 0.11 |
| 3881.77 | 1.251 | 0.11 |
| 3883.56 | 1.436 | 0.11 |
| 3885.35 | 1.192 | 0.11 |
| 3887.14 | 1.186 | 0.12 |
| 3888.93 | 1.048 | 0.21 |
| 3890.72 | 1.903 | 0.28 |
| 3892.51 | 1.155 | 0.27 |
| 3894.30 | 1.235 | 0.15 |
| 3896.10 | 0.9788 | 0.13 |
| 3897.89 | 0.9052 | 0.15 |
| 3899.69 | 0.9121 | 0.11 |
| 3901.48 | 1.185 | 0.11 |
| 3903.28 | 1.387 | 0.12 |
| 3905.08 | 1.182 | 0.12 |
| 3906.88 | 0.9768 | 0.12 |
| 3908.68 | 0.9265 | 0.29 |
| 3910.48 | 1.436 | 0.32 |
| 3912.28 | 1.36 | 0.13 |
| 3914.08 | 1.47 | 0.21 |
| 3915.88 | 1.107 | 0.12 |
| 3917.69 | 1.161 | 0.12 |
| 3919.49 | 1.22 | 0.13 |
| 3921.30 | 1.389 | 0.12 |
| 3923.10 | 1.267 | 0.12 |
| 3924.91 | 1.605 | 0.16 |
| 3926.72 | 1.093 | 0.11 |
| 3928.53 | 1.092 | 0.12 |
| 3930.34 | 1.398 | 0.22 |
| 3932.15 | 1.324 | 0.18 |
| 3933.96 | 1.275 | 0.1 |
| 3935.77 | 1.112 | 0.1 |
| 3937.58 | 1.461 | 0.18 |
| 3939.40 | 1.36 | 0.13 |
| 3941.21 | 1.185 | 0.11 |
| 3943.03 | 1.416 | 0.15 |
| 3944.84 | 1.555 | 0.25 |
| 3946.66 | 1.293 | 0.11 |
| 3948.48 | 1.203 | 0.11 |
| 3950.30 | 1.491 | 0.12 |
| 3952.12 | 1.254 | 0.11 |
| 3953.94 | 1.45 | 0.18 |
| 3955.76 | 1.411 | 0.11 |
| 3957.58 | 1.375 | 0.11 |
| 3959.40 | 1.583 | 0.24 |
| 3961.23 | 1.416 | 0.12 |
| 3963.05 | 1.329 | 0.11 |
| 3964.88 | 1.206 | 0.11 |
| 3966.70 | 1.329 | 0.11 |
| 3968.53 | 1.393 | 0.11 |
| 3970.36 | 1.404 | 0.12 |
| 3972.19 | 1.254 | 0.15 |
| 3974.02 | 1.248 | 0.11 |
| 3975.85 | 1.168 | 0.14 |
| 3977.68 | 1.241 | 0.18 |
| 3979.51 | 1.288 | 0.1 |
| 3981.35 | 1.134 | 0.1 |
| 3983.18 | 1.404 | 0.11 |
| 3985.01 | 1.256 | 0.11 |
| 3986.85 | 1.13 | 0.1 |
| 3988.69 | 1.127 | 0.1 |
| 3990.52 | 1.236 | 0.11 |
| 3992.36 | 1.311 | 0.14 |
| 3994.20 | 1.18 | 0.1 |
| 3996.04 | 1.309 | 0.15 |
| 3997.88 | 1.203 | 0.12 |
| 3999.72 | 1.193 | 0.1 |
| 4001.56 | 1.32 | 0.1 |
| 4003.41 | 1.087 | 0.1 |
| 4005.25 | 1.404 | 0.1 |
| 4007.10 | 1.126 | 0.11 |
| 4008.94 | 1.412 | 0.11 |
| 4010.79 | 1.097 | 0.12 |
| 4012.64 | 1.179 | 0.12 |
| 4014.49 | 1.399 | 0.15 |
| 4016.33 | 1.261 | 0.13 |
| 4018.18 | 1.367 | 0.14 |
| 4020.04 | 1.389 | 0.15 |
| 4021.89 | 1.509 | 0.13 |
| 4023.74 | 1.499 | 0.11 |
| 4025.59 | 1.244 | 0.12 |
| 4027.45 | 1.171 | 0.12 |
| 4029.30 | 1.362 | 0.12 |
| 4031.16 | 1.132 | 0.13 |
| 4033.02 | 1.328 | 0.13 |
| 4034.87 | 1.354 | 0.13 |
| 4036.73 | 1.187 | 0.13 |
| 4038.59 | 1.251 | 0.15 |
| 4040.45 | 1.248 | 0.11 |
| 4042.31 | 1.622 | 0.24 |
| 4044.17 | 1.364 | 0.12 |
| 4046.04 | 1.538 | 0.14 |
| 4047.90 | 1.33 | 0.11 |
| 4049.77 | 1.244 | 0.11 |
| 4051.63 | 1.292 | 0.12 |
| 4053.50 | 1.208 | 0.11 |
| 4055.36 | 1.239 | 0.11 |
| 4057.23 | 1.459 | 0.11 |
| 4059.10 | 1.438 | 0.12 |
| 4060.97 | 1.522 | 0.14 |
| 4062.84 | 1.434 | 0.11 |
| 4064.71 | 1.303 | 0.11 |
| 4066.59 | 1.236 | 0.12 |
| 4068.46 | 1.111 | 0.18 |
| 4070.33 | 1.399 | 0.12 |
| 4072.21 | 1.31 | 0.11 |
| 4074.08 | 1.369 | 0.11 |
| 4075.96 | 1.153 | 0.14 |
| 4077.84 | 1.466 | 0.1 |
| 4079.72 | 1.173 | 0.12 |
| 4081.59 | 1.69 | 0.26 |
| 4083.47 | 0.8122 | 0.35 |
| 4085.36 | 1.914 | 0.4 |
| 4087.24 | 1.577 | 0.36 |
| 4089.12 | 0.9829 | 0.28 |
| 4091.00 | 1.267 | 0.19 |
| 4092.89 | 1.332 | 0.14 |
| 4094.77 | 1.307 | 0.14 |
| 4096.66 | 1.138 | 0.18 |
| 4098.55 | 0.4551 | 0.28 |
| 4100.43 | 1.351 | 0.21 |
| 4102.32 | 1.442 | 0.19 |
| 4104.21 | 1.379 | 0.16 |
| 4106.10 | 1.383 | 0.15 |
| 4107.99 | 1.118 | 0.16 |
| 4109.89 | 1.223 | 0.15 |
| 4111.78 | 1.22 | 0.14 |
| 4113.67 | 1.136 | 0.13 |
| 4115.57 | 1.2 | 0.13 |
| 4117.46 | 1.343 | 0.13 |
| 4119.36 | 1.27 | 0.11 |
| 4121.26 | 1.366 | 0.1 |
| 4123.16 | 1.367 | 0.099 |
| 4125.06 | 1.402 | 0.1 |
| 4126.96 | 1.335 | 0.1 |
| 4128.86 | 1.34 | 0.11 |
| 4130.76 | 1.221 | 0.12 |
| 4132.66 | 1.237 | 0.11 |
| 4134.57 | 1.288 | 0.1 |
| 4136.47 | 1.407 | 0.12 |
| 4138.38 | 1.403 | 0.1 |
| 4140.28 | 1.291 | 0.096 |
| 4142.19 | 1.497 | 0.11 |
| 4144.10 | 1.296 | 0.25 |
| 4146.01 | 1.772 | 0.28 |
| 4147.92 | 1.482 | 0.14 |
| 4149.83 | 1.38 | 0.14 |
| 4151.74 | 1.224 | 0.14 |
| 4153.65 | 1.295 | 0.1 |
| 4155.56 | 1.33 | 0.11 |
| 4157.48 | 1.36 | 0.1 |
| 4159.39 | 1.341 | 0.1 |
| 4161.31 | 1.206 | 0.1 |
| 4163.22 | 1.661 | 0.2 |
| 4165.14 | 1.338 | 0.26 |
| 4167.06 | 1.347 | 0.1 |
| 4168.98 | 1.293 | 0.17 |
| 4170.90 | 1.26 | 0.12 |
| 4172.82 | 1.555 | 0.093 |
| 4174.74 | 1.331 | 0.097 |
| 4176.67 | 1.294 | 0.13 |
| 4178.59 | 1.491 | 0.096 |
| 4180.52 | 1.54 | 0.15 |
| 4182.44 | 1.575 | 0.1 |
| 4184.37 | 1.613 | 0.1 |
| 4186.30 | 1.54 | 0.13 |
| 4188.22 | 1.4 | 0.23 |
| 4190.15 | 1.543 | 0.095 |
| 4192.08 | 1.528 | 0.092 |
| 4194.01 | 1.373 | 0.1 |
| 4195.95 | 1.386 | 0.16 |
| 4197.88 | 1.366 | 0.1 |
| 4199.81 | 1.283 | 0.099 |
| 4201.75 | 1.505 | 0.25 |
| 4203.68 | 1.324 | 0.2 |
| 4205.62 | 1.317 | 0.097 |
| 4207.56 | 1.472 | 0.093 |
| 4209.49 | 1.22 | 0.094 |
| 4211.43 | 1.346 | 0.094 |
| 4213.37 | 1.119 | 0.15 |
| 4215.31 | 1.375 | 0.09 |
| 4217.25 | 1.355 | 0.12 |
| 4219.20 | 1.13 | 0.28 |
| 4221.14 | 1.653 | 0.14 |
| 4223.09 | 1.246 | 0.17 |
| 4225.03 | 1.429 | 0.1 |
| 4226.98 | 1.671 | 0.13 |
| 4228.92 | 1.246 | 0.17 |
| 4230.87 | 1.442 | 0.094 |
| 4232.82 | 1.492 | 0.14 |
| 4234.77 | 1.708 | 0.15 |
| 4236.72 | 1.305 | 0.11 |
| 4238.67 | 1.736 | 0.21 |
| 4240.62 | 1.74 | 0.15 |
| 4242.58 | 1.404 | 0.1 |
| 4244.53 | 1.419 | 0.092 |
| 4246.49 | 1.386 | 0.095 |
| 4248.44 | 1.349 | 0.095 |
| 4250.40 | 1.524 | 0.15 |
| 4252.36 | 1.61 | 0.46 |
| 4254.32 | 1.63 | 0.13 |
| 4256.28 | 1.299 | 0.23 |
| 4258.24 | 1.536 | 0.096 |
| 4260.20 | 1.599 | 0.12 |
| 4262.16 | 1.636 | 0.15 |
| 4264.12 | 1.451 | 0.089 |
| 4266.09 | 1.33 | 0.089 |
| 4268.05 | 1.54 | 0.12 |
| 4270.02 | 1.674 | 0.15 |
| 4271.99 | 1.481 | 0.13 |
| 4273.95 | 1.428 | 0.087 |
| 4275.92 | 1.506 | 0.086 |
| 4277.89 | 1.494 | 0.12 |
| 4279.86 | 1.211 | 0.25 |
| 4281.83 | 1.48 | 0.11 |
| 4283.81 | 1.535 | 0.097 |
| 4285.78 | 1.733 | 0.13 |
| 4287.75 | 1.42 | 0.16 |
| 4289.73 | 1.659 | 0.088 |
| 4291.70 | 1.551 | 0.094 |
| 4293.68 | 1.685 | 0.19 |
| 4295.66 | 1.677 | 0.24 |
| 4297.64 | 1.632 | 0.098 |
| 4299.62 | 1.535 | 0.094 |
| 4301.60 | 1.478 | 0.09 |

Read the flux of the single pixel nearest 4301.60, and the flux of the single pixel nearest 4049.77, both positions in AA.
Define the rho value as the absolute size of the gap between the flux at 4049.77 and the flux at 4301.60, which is 0.23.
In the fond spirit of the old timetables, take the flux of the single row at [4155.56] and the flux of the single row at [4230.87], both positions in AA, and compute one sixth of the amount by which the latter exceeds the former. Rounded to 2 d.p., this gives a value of 0.02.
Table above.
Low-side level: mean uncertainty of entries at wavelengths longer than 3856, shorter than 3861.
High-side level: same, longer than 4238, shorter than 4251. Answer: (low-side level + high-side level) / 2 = 0.12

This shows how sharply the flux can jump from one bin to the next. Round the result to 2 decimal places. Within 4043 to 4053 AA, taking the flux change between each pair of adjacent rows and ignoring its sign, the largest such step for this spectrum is 0.21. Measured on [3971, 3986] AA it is 0.27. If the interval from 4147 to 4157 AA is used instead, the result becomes 0.16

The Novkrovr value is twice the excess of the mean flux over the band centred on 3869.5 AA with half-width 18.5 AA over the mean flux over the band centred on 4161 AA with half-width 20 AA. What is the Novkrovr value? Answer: -0.24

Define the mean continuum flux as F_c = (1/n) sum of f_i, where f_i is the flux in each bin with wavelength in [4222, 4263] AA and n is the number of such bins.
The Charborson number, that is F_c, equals 1.50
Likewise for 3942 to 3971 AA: 1.38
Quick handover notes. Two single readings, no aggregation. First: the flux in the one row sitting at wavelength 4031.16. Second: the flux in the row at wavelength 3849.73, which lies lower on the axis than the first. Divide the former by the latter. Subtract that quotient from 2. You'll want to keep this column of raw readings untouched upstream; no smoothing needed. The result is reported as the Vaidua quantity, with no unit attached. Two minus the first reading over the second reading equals 1.1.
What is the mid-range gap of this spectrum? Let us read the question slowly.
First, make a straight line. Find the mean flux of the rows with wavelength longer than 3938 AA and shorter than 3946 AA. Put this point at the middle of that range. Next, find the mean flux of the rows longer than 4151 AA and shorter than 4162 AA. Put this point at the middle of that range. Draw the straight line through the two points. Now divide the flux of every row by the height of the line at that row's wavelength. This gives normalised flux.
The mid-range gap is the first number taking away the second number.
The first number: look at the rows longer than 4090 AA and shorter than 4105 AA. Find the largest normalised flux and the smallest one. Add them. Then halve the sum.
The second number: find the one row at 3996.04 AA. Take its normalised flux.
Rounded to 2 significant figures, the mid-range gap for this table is -0.24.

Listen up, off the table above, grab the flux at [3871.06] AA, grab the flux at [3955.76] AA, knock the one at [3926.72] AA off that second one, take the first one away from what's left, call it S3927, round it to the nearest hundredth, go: -0.88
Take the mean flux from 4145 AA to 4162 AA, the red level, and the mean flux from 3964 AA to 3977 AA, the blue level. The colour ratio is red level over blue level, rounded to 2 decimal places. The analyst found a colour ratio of 1.07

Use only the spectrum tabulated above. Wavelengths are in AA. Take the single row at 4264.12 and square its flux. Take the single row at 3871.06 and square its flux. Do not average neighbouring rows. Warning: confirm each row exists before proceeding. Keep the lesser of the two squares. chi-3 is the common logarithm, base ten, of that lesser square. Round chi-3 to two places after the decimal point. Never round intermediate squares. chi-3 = 0.16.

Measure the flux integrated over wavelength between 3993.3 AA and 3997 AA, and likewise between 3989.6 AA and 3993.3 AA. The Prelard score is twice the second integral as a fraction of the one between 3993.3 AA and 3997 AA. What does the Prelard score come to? 2.0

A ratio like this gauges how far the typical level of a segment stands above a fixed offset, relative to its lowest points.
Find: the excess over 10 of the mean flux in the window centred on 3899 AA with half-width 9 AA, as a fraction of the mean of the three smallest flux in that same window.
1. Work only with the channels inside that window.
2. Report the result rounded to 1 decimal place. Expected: -9.5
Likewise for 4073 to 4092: -8.8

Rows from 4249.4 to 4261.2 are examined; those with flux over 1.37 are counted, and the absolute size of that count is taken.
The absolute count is 5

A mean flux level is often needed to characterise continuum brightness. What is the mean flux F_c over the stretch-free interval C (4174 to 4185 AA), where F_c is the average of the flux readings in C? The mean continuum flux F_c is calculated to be 1.47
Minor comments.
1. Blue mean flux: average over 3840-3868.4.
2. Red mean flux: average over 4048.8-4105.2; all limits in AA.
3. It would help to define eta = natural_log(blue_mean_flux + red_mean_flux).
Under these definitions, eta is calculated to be 0.94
